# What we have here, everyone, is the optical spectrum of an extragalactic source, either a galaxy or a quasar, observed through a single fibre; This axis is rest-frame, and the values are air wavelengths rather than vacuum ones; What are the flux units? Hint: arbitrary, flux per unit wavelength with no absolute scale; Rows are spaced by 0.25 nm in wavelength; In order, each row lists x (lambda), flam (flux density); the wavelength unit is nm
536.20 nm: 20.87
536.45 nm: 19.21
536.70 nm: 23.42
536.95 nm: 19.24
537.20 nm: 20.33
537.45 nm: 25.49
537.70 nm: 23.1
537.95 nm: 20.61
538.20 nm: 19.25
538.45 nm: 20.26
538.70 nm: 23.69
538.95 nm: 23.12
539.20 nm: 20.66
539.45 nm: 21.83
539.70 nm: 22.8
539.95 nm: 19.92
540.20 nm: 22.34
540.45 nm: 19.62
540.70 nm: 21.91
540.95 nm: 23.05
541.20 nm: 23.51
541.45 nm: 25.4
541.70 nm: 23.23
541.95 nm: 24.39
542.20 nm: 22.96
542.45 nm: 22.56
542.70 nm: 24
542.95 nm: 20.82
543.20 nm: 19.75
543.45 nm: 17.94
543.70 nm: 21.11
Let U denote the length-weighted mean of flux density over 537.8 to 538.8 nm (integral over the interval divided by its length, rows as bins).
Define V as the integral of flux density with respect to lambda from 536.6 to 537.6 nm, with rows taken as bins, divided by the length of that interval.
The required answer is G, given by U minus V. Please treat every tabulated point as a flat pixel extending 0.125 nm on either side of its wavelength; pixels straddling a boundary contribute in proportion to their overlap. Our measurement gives -1.2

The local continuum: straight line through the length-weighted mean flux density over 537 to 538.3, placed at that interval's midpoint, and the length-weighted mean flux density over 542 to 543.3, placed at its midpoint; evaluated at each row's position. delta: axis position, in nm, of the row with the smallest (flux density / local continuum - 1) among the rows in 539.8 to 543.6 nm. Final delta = 543.45 nm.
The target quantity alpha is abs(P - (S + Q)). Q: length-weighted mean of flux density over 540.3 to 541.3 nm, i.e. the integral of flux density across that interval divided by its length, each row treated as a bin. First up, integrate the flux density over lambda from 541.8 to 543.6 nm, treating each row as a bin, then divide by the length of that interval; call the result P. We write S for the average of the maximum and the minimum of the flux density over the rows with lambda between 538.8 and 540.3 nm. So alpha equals 21.7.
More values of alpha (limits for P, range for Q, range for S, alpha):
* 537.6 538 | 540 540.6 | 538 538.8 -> 20.3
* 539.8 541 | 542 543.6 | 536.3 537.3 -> 21.5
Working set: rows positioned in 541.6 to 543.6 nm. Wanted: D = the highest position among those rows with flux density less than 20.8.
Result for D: 543.45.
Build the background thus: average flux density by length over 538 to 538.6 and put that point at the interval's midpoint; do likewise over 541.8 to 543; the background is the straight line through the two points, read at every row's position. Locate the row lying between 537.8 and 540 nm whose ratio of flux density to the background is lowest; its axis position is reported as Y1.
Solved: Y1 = 539.95 nm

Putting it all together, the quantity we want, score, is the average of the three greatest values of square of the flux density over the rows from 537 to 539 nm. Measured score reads 582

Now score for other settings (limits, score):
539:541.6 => 576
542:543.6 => 537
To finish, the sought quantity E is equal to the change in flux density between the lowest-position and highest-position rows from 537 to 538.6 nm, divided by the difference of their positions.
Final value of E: 0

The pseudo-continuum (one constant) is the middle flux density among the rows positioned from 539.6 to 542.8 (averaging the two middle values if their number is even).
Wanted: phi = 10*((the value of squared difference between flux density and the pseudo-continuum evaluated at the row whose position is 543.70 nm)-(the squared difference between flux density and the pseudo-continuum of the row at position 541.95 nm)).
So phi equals 14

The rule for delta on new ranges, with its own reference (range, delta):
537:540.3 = 538.20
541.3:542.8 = 542.45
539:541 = 540.45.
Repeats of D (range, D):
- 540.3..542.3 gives 540.45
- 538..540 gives 539.95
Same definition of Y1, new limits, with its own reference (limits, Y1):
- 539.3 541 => 540.45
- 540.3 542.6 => 540.45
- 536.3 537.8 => 536.95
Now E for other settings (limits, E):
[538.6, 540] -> -3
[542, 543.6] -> -4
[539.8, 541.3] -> 3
